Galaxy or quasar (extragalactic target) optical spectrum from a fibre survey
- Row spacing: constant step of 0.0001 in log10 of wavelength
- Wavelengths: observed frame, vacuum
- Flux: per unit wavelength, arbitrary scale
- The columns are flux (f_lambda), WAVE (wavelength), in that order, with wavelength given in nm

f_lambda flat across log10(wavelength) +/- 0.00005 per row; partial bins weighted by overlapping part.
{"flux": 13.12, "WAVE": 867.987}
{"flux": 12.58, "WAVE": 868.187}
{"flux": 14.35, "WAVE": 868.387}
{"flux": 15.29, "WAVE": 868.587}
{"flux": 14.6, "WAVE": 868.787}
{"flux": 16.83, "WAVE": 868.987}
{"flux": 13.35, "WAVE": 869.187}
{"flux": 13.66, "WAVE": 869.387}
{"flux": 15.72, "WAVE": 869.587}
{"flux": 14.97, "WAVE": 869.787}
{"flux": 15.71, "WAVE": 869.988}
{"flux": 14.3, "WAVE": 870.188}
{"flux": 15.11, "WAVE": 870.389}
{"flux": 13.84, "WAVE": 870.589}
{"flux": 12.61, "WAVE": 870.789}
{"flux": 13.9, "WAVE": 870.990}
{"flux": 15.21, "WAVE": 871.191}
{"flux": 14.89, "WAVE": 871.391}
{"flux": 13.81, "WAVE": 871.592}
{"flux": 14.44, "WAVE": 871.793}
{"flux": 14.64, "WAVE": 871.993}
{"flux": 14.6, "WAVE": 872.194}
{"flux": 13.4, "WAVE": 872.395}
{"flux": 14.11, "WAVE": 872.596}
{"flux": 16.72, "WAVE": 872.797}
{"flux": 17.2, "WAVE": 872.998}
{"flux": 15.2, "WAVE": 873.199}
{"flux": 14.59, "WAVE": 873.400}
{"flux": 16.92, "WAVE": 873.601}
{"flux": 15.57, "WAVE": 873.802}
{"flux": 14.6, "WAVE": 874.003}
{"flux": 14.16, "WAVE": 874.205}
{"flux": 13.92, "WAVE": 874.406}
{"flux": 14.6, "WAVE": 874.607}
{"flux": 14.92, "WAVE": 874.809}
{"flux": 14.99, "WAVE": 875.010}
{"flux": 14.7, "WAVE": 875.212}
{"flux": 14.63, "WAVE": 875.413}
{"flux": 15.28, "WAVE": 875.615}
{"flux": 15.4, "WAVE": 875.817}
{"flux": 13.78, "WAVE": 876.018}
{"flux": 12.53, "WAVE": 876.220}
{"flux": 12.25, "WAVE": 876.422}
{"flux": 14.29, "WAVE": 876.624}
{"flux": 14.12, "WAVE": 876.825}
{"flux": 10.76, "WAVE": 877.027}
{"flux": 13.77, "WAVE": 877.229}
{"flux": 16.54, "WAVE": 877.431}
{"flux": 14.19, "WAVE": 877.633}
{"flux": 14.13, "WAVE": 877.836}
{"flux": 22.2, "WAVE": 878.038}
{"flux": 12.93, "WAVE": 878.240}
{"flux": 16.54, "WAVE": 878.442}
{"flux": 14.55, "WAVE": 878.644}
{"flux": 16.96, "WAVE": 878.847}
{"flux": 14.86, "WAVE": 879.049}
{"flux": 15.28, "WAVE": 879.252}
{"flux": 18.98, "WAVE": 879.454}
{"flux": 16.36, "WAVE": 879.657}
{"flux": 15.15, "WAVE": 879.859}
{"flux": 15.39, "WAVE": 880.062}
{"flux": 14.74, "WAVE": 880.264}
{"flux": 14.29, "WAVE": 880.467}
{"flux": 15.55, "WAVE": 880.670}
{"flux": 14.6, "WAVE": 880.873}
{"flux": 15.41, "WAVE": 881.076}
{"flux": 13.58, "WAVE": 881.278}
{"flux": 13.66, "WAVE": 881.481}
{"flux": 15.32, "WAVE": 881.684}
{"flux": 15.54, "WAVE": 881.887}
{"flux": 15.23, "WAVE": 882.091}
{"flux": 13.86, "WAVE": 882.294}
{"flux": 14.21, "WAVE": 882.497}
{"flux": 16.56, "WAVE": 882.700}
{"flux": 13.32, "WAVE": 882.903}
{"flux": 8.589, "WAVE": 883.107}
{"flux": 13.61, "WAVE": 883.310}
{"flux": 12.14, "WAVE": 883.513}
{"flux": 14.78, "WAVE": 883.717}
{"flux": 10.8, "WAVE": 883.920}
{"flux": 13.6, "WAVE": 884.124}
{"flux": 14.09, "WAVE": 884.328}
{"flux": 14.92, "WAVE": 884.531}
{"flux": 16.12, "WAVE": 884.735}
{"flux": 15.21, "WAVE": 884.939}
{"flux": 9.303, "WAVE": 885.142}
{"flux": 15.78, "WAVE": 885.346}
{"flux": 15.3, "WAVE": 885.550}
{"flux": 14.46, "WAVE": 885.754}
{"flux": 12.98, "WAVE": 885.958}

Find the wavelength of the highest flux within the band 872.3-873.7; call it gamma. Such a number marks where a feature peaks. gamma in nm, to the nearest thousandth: 872.998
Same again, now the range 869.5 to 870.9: 869.587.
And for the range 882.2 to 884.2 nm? 882.700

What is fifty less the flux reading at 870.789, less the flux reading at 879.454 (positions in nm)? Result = 18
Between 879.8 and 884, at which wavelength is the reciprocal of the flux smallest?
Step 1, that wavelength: 882.700 nm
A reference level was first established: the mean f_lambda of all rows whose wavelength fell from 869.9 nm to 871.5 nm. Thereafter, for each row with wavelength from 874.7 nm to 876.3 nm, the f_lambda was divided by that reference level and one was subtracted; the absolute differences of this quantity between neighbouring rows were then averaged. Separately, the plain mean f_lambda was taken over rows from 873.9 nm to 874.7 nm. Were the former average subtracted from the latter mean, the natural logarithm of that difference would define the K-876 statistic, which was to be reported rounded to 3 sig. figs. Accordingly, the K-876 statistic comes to 2.66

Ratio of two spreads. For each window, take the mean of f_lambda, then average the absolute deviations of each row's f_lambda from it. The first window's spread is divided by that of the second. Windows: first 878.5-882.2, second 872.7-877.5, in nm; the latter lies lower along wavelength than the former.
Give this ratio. 0.76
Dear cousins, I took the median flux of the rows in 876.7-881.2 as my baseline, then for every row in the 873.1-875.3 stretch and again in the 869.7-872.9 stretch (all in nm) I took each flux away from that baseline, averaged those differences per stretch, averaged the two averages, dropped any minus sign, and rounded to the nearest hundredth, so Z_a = 0.28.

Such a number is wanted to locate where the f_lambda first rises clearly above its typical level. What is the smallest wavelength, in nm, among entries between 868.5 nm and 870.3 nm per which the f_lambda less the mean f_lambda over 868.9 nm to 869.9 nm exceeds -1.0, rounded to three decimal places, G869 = 868.587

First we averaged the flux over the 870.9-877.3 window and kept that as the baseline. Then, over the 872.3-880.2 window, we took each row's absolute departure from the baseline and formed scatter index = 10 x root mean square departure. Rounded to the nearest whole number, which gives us 20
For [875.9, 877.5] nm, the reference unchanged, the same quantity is 19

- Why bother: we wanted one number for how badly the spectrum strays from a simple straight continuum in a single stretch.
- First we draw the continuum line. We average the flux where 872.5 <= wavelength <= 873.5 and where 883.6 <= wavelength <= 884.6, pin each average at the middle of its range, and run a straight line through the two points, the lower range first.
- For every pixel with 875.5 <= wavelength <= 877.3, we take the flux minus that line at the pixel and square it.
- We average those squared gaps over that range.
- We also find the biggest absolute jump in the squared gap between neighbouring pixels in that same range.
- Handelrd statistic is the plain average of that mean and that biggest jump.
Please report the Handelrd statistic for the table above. 10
